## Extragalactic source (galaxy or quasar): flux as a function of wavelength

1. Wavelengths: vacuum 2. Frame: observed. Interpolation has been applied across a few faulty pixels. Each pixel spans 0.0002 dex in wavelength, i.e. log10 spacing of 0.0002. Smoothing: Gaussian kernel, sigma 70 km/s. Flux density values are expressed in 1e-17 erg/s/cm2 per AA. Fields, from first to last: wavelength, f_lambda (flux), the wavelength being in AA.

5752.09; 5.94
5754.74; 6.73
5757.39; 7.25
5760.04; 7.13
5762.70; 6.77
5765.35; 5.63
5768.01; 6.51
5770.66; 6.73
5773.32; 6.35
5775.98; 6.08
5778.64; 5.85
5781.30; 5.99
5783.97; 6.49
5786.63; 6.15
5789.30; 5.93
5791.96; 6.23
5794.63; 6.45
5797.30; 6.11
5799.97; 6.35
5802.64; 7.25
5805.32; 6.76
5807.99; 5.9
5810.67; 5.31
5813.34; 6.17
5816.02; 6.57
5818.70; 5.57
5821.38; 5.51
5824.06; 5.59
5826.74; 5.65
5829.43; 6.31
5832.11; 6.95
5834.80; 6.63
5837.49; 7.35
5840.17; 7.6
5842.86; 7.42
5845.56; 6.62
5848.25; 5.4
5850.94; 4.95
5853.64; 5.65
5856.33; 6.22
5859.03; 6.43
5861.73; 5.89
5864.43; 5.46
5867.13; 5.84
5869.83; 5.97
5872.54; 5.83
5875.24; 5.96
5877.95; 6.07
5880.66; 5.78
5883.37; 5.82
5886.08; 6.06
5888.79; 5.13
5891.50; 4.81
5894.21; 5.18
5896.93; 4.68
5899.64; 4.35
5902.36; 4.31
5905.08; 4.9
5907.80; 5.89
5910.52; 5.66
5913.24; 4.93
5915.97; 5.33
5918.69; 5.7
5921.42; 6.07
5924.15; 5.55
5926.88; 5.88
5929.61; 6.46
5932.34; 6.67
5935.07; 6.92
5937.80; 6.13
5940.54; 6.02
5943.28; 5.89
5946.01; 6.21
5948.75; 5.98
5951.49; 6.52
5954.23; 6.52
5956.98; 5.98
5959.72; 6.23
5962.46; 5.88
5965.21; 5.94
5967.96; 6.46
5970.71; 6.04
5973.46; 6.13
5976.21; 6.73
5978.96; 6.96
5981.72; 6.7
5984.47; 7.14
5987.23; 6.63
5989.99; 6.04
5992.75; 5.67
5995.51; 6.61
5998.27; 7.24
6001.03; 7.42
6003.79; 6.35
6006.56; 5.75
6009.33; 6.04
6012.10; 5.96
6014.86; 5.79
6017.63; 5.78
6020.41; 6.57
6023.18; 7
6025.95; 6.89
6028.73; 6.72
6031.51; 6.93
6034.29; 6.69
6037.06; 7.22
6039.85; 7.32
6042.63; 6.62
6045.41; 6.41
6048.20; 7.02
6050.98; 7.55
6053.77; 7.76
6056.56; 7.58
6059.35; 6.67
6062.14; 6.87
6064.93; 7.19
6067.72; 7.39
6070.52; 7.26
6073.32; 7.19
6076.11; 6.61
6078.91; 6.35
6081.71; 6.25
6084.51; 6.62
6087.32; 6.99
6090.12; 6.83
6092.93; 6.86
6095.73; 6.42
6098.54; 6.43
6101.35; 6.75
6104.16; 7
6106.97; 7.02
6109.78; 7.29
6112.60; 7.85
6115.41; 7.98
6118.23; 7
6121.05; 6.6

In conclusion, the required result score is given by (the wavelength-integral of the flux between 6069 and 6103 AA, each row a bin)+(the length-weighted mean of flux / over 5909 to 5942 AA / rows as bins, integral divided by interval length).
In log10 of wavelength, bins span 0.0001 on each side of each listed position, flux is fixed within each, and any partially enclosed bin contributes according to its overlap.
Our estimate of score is 234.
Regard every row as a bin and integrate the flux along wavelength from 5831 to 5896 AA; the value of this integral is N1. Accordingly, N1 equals 392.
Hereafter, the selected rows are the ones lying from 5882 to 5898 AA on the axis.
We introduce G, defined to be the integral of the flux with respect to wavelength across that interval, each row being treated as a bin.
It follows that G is 85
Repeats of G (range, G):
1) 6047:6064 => 123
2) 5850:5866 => 93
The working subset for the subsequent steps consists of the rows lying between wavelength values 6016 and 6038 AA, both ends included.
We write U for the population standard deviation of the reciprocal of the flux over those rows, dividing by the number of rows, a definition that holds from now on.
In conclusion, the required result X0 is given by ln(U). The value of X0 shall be -4.6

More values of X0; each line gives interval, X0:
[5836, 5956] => -3.8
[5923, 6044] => -4.4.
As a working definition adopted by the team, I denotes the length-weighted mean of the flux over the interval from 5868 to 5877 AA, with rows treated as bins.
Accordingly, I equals 5.92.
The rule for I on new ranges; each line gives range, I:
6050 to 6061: 7.37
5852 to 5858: 5.91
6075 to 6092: 6.61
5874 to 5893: 5.66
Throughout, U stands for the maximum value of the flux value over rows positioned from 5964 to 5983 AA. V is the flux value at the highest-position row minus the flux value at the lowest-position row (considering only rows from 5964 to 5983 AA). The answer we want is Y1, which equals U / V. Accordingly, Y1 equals 9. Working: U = 6.96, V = 0.76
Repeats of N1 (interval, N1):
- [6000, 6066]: 445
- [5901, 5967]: 390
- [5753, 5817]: 407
